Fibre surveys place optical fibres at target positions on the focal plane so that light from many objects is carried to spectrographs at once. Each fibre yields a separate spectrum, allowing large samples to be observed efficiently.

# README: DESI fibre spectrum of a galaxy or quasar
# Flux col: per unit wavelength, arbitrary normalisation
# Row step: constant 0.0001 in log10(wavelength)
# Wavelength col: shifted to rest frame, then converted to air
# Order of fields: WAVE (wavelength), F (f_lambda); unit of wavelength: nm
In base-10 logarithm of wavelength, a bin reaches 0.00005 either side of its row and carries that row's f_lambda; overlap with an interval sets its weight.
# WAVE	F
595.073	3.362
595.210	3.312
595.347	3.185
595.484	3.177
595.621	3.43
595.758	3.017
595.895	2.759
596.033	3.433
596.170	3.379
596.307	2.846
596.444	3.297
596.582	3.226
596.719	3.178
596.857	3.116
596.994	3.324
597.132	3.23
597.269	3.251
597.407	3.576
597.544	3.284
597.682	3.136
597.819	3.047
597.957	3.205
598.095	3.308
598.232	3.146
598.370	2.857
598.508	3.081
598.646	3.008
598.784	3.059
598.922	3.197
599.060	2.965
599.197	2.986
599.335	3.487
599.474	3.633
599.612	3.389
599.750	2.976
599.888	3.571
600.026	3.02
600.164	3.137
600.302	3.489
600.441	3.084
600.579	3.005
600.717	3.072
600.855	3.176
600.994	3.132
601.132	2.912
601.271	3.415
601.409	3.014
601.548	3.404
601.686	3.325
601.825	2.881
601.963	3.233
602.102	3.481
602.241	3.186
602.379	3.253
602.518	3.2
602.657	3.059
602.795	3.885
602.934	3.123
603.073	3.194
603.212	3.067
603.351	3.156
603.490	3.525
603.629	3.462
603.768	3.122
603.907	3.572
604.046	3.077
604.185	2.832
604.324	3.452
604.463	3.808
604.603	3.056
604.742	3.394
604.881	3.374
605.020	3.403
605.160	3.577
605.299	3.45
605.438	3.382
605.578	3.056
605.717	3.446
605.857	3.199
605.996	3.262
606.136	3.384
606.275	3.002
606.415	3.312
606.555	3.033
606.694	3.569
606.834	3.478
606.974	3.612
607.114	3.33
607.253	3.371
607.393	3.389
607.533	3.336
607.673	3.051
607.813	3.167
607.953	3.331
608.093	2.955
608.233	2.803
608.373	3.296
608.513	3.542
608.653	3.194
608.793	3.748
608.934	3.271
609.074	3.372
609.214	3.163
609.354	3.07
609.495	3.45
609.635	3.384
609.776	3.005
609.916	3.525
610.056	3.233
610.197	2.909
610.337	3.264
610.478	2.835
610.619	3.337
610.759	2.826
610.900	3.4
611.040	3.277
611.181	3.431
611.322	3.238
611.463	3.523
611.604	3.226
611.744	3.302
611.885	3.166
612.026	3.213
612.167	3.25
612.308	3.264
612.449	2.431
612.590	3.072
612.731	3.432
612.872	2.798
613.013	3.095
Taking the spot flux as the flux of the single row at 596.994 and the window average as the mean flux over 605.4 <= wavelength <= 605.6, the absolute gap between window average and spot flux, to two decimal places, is 0.10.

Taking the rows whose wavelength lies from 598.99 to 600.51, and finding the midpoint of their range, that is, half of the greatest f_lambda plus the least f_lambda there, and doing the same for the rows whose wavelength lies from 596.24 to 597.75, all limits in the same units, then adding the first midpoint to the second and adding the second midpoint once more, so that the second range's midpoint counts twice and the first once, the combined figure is 9.7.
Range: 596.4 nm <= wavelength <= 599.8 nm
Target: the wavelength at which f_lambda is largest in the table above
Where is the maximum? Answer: 599.474 nm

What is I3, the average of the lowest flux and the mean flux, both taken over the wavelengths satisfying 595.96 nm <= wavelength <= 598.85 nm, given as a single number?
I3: 3.02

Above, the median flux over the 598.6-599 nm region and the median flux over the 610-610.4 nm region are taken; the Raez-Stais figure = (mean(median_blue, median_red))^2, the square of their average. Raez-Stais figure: 9.9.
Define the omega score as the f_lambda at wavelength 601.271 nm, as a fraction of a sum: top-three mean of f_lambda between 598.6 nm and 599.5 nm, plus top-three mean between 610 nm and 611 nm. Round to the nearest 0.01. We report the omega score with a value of 0.50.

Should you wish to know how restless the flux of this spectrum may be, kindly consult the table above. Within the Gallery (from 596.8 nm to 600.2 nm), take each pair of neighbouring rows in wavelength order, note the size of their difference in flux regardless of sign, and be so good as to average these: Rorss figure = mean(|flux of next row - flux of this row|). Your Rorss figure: 0.216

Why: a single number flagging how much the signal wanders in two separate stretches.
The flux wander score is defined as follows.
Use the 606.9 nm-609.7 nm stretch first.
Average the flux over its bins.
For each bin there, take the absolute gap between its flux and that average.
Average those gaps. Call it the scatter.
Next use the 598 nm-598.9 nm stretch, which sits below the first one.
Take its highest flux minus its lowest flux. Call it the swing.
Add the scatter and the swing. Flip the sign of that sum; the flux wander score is -0.62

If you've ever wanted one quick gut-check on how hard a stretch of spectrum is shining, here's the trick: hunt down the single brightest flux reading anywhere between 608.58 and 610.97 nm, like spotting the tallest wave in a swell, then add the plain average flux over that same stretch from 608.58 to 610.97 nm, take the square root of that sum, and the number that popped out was 2.64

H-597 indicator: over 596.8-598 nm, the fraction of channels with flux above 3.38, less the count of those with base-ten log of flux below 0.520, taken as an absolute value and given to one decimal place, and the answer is 6.9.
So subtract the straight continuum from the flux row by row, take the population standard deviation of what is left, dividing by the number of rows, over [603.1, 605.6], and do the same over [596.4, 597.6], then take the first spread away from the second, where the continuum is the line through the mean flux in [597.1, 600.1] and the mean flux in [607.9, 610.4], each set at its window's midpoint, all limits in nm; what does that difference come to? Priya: -0.12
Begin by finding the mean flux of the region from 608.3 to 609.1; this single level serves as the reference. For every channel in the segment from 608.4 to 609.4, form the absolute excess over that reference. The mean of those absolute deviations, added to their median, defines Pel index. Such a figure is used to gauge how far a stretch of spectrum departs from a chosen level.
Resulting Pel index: 0.41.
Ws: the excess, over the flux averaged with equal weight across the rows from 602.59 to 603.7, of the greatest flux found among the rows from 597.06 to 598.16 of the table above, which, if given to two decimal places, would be 0.27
